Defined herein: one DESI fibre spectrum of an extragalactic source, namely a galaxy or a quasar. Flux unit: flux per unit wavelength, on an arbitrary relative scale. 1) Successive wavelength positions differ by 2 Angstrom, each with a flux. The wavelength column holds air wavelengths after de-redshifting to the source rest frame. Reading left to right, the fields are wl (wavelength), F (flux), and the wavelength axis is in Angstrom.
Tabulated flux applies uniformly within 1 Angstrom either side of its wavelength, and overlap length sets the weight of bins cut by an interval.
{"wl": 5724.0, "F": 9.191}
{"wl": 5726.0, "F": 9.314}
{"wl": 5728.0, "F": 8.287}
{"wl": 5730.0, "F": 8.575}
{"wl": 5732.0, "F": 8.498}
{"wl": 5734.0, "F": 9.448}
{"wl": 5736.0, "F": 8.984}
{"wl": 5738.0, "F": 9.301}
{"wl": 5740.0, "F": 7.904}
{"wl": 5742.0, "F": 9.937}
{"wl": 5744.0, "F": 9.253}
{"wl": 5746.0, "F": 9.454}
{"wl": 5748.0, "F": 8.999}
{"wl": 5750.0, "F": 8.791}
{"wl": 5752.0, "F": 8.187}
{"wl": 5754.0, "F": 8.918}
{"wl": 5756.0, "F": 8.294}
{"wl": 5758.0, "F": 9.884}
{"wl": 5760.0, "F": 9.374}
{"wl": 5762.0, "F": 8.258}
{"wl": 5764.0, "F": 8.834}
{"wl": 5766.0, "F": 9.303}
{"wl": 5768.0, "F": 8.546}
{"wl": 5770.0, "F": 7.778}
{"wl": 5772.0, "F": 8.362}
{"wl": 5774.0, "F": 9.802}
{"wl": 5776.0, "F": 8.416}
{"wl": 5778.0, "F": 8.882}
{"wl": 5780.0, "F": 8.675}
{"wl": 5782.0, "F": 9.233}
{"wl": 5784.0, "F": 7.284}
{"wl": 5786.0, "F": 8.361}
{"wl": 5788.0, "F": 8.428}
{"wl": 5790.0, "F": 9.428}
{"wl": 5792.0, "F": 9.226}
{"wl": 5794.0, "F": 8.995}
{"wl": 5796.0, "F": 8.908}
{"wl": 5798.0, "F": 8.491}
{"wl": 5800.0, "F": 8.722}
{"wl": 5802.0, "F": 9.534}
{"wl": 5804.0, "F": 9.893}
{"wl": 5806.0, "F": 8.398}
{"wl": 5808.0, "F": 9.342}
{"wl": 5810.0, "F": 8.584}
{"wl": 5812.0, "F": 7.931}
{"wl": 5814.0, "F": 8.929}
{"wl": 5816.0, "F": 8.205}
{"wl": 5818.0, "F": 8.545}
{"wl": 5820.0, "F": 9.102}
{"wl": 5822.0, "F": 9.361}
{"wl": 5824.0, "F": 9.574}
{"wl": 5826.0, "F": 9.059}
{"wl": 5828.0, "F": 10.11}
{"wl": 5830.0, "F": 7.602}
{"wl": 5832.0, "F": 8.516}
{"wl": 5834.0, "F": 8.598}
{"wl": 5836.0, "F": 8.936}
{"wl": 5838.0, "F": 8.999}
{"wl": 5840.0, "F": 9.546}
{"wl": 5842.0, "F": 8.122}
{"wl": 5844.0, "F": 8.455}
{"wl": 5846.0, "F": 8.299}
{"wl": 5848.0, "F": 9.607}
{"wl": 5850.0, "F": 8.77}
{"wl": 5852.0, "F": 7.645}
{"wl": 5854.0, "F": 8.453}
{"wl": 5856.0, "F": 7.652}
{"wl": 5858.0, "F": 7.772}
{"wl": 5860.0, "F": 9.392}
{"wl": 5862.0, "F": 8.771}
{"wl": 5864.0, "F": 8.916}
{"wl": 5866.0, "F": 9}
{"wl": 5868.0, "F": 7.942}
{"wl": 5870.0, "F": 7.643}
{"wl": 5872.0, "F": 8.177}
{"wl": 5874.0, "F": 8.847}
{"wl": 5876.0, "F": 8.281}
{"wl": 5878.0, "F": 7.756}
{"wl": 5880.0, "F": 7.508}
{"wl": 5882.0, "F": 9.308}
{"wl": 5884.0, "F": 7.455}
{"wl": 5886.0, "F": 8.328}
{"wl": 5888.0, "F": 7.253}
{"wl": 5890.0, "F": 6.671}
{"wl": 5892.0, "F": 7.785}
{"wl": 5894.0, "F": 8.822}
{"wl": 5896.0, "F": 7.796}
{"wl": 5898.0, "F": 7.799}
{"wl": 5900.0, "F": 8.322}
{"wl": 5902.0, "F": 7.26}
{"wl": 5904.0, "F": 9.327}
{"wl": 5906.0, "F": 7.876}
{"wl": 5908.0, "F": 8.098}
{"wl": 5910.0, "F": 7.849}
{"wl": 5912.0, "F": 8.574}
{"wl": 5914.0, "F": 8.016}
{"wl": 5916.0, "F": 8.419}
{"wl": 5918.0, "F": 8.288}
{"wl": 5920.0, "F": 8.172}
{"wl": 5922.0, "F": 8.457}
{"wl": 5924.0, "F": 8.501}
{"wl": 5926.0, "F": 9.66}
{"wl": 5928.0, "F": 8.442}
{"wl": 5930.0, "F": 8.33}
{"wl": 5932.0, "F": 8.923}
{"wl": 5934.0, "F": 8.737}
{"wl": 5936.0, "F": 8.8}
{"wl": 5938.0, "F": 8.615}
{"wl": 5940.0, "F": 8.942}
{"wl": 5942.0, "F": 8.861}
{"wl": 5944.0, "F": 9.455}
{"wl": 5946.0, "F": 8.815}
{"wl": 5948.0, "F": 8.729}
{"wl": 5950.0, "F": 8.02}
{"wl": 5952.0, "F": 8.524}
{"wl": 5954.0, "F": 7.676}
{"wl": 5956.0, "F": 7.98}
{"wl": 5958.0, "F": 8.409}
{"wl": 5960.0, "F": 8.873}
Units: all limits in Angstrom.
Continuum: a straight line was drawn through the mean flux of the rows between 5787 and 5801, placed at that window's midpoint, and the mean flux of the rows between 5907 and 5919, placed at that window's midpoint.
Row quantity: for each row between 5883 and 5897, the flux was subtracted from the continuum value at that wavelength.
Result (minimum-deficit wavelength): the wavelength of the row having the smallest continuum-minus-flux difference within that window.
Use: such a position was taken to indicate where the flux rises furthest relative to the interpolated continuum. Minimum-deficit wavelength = 5894.0 Angstrom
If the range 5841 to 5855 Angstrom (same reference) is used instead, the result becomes 5848.0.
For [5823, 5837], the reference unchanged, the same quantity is 5828.0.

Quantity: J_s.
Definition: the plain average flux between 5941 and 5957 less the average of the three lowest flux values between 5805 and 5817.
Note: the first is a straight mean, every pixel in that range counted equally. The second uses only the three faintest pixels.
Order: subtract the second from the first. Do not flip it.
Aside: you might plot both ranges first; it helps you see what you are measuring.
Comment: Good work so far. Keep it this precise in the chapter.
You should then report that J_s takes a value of 0.3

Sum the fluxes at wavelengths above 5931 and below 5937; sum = 26.5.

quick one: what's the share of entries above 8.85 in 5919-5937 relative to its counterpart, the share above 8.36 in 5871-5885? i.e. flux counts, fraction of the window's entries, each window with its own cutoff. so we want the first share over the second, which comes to 0.8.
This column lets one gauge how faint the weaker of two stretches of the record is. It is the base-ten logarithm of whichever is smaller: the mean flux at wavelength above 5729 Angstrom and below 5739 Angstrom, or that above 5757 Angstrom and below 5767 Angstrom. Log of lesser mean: 0.95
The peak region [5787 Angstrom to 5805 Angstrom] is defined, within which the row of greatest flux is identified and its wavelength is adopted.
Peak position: 5804.0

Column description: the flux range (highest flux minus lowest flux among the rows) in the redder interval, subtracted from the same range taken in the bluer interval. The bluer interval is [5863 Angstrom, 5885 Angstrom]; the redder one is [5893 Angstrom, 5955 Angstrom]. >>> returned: -0.5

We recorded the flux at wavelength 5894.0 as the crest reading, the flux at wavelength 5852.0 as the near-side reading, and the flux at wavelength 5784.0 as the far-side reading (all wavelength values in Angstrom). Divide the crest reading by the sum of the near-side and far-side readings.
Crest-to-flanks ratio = 0.591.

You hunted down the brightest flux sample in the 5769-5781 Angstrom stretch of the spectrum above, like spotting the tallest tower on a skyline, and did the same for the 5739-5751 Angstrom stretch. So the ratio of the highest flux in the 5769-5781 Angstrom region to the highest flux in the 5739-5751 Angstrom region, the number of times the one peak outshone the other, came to 0.99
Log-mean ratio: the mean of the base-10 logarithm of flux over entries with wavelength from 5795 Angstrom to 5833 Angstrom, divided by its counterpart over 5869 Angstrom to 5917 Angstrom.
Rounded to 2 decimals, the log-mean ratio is 1.05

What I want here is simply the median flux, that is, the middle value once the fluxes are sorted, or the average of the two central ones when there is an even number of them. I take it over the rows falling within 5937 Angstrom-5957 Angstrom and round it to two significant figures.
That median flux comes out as 8.7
